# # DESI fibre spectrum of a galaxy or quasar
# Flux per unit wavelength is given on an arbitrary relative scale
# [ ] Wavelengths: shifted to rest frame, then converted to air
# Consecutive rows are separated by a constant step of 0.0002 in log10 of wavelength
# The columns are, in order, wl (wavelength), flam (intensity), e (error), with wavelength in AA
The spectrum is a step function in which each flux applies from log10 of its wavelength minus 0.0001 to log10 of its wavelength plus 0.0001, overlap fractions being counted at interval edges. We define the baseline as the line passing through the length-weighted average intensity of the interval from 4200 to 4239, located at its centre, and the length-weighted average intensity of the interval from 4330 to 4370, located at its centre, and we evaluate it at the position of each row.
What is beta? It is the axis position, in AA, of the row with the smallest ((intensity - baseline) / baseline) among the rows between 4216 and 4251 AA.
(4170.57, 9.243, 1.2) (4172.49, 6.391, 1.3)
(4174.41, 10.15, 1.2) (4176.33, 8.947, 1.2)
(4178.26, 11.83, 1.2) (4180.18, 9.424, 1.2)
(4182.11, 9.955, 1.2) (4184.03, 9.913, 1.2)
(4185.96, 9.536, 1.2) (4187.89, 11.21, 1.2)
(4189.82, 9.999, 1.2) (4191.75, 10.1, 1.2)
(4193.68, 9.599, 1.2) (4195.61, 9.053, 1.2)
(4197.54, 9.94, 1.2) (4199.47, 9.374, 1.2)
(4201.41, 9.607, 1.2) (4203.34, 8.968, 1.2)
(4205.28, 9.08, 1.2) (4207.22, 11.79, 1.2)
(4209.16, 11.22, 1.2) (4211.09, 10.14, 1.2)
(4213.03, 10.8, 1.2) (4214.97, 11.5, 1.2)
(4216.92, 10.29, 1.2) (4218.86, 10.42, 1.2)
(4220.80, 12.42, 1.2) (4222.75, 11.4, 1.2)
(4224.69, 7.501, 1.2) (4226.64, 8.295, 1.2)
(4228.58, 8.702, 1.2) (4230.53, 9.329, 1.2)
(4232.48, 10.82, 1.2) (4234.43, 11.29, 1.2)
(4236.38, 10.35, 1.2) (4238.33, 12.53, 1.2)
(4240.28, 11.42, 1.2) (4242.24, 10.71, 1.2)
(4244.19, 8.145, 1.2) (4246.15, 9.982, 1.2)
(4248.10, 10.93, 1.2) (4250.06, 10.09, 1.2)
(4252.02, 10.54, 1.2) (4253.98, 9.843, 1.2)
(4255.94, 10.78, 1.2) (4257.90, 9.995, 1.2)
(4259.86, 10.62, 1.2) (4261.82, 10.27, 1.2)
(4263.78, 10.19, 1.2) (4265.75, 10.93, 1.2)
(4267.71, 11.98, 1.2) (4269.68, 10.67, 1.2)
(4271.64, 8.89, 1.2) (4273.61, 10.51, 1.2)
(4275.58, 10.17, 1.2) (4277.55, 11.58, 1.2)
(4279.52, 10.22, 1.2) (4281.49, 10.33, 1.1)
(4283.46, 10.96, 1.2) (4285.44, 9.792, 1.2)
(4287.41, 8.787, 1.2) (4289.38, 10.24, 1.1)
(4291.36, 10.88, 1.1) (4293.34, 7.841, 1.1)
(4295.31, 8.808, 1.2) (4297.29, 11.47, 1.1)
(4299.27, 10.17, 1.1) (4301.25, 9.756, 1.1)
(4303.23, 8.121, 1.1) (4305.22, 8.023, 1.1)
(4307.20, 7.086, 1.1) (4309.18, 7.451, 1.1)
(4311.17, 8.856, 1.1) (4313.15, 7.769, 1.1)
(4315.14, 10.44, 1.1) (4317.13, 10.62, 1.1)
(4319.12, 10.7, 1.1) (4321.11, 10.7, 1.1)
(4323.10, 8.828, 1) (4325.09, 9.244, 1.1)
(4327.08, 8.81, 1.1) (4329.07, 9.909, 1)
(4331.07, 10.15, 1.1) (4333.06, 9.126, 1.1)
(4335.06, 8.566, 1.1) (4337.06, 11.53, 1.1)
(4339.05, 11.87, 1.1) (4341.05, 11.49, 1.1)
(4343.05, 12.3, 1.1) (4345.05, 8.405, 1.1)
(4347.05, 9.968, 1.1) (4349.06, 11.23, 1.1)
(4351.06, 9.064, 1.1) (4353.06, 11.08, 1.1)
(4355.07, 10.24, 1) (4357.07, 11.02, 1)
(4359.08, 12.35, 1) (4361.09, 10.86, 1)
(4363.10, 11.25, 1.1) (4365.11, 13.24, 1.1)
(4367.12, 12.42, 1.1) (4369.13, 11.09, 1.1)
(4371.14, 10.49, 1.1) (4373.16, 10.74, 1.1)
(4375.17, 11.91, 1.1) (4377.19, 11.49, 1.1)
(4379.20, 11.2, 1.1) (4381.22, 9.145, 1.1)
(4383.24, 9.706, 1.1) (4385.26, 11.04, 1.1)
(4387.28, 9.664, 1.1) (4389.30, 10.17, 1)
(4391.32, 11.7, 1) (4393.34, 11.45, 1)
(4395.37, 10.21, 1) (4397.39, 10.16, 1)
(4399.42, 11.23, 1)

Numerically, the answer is 4224.69 AA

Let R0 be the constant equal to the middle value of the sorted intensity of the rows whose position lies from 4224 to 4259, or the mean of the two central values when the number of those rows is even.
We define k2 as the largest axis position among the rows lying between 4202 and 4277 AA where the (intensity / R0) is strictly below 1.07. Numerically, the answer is 4275.58 AA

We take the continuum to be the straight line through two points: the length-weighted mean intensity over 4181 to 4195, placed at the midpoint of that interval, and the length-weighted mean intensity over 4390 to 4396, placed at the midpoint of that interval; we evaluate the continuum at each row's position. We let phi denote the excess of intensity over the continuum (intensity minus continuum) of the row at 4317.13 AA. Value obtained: -0.1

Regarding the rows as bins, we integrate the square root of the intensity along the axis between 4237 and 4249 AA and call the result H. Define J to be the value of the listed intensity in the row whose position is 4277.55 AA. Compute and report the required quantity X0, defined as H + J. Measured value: 50.6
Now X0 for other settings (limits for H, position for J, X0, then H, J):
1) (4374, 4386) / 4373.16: 50.0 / 39.3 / 10.74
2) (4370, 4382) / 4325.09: 48.8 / 39.5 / 9.244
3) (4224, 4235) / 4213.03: 44.3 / 33.5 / 10.8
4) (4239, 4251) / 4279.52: 48.6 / 38.4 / 10.22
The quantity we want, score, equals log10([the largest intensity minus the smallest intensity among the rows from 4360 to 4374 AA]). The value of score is 0.44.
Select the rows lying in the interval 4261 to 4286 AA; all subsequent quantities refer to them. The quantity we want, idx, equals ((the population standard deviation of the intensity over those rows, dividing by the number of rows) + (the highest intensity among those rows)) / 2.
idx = 6.36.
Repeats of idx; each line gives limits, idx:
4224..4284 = 6.81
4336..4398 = 7.15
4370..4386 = 6.38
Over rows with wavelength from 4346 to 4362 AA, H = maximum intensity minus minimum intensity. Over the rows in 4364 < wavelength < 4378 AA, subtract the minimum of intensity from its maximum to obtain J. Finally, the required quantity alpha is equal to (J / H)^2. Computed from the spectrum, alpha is 0.7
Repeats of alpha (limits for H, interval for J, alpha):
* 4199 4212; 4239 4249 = 1.3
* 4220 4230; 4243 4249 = 0.3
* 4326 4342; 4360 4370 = 0.5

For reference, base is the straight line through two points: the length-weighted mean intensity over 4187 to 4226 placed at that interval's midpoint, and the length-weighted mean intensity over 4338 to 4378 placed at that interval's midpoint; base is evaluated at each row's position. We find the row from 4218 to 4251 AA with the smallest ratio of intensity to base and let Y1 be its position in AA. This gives 4224.69 AA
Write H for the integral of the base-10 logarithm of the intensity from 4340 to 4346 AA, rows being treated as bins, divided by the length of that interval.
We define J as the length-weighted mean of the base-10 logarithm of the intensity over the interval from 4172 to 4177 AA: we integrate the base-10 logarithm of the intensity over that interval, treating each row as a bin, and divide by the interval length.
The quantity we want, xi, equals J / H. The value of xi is 0.91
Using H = 1.03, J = 0.93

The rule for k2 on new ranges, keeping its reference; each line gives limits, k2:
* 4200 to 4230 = 4228.58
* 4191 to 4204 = 4203.34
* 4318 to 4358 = 4355.07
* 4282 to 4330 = 4329.07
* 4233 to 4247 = 4246.15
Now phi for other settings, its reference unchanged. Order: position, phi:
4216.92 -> 0.1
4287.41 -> -1.8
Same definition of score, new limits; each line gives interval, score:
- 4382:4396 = 0.31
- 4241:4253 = 0.44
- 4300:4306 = 0.24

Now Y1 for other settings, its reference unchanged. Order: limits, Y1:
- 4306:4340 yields 4307.20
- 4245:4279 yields 4271.64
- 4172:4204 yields 4172.49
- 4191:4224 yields 4203.34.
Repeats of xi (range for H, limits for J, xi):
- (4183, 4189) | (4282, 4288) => 0.99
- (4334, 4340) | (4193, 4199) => 0.96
